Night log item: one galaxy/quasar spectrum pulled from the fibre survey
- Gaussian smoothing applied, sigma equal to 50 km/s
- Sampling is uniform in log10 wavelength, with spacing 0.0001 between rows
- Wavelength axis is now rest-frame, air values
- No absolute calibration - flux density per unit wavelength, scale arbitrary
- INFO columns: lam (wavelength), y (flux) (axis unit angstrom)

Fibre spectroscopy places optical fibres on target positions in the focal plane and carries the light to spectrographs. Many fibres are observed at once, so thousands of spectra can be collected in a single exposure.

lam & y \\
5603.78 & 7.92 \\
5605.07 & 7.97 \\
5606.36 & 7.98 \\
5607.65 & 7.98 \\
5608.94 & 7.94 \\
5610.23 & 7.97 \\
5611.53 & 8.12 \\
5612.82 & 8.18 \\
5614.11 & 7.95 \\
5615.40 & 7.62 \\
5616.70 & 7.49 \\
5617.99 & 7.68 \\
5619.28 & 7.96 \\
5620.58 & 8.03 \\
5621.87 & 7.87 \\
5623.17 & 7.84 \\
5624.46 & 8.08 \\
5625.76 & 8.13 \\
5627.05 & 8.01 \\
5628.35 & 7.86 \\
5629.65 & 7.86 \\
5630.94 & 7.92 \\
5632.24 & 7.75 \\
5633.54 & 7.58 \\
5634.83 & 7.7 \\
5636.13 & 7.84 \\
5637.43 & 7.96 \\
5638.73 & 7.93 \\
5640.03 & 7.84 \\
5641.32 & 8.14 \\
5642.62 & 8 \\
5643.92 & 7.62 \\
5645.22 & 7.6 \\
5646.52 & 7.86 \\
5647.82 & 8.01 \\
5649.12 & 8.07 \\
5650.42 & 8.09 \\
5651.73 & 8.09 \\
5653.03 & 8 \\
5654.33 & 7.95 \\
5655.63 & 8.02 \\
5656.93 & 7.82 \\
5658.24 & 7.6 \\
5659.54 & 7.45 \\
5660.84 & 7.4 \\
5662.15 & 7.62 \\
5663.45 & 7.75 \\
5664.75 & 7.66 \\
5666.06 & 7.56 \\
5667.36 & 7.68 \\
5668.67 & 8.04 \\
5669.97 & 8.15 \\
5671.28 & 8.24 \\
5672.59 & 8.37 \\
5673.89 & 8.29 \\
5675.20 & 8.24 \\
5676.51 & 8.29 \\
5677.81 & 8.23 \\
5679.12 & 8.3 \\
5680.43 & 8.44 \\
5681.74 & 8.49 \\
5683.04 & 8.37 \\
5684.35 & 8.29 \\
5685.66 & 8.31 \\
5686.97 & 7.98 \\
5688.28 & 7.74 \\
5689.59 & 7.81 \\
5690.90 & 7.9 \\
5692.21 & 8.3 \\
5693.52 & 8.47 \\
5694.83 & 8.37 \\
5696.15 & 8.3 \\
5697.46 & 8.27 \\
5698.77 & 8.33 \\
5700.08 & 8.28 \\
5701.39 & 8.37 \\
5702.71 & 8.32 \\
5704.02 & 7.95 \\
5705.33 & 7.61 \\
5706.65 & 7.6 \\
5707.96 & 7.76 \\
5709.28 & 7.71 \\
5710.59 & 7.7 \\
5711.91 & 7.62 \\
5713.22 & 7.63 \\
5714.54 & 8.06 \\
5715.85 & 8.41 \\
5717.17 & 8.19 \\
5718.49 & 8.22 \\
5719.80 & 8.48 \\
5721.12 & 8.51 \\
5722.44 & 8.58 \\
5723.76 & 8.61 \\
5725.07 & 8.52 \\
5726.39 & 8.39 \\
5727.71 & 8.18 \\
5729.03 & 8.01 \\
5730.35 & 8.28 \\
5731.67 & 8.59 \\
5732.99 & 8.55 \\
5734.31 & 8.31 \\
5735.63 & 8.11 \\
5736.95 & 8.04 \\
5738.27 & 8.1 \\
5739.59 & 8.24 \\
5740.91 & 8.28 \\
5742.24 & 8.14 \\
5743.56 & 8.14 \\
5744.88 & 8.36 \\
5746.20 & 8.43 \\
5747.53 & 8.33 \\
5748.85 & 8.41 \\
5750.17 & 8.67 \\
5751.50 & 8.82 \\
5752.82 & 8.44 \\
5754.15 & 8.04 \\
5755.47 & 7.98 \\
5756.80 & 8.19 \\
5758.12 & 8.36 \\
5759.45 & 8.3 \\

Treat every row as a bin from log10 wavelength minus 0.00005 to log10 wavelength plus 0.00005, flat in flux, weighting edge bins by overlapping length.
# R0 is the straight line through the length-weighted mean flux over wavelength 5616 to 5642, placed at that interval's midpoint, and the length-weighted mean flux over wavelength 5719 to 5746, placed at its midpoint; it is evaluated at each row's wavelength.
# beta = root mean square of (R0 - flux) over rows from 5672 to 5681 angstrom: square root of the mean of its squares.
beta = 0.24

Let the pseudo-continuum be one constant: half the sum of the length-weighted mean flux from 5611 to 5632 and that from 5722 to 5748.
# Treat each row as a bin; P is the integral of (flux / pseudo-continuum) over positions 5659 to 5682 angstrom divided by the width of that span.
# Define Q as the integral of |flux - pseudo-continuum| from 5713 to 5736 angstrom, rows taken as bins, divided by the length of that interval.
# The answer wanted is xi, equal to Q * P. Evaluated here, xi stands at 0.27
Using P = 0.99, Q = 0.27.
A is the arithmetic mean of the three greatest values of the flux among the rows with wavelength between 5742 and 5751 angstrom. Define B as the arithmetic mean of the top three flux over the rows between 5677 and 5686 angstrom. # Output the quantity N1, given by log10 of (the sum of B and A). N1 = 1.23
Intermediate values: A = 8.50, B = 8.4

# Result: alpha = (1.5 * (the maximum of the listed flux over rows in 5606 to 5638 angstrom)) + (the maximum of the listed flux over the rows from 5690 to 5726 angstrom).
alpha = 20.9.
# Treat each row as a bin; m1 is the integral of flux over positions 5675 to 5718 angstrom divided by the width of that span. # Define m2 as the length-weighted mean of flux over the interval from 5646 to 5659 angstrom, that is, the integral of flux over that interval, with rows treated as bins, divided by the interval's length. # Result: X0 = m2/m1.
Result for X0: 0.98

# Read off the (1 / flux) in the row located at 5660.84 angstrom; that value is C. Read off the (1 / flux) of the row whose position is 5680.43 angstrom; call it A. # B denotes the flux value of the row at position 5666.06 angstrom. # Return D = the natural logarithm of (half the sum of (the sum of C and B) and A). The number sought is 1.36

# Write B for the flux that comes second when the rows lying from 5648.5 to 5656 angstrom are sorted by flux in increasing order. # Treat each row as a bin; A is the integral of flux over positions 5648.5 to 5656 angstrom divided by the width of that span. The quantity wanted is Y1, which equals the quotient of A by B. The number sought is 1.00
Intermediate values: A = 8.0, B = 8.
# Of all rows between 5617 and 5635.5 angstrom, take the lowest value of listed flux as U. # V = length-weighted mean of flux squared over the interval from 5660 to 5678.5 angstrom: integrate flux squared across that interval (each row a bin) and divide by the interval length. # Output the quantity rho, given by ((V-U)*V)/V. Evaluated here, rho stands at 55.9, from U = 7.58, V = 63.5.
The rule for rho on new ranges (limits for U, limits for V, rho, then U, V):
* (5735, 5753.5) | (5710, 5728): 59.7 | 8.04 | 67.8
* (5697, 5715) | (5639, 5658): 55.3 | 7.6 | 62.9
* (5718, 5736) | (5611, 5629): 54.7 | 8.01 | 62.7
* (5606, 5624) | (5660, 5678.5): 56.0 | 7.49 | 63.5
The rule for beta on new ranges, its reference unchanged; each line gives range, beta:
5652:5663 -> 0.36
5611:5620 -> 0.25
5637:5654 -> 0.16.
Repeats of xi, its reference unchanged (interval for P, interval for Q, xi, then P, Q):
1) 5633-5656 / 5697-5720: 0.28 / 0.98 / 0.29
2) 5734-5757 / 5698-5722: 0.31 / 1.02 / 0.30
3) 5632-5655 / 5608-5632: 0.20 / 0.97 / 0.20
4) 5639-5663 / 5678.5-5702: 0.24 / 0.97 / 0.24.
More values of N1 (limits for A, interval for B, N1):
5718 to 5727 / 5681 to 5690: 1.23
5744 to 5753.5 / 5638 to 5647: 1.22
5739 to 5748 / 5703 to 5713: 1.21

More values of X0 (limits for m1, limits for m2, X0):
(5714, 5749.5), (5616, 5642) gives 0.95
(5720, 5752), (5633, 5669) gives 0.94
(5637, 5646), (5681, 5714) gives 1.02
